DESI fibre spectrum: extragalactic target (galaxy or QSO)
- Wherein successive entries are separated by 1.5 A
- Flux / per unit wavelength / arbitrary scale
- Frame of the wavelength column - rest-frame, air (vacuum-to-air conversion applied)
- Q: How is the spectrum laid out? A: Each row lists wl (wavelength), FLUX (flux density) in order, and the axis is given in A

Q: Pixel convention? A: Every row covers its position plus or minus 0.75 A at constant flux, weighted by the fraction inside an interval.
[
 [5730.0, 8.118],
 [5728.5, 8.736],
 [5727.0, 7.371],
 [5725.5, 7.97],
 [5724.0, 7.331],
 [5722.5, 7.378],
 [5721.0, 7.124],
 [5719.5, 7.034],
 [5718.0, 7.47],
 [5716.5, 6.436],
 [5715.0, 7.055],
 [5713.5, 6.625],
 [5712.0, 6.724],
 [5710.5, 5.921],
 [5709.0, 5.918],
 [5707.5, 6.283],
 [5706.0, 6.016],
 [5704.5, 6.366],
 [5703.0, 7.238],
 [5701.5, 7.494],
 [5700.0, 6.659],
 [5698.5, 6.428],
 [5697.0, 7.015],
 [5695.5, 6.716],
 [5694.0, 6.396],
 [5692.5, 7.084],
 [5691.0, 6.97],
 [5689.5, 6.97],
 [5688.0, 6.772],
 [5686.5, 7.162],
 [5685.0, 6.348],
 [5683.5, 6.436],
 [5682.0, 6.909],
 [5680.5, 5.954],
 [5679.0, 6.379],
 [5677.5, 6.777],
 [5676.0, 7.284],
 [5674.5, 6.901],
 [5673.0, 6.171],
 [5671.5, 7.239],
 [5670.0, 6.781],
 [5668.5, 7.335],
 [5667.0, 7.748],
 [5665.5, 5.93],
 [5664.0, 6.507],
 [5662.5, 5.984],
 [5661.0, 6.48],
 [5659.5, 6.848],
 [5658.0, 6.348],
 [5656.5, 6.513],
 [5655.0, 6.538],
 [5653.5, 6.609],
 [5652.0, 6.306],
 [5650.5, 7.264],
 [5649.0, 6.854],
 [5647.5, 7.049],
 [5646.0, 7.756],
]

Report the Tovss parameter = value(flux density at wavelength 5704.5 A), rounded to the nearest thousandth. 6.366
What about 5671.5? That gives 7.239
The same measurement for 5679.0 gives 6.379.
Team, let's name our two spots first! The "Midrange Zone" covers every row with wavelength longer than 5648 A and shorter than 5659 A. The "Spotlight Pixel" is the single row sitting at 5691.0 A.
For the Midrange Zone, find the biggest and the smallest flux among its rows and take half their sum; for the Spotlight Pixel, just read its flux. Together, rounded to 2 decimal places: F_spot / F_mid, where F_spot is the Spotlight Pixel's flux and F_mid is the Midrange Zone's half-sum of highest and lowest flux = 1.03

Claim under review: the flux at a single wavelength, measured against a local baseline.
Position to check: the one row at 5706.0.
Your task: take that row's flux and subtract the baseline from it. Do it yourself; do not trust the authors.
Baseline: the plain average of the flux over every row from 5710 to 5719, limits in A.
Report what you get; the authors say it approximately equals -0.7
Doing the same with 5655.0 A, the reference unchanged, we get -0.2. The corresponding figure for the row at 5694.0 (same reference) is -0.3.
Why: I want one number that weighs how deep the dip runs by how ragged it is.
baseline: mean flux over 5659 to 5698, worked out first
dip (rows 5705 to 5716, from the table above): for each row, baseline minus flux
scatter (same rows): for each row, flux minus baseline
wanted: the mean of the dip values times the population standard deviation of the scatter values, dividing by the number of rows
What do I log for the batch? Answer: 0.15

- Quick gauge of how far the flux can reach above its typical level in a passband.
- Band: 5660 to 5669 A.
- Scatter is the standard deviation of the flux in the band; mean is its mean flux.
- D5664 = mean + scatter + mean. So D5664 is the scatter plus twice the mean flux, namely 14.0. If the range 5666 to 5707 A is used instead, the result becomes 14.0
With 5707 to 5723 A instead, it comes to 14.0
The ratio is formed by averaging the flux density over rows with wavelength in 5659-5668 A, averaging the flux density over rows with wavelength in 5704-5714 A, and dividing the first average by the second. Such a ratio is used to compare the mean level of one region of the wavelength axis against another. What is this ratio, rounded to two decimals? 1.05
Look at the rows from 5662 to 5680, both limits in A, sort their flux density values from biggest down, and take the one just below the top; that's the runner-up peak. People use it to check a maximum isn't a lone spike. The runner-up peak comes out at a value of 7.335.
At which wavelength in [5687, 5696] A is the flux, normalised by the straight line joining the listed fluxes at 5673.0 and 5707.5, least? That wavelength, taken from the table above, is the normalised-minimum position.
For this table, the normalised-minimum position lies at 5694.0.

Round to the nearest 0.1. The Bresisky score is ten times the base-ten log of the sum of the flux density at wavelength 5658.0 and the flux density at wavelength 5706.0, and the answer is 10.9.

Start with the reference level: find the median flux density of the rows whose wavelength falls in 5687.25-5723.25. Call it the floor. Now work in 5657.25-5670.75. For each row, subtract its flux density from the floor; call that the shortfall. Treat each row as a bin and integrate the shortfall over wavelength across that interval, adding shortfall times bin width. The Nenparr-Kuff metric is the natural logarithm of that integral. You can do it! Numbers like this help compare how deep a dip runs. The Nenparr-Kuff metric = 0.1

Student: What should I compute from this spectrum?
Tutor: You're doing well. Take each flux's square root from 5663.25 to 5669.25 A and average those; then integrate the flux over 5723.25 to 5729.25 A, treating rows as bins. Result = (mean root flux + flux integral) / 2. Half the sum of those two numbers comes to 24.9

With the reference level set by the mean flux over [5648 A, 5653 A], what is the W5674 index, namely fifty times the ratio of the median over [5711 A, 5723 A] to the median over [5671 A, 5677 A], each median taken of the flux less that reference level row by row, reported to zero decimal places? 45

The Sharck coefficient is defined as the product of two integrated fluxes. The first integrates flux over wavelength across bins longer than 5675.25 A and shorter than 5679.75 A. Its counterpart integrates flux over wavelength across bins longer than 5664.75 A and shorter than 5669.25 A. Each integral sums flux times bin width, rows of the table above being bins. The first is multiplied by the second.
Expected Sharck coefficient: 966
